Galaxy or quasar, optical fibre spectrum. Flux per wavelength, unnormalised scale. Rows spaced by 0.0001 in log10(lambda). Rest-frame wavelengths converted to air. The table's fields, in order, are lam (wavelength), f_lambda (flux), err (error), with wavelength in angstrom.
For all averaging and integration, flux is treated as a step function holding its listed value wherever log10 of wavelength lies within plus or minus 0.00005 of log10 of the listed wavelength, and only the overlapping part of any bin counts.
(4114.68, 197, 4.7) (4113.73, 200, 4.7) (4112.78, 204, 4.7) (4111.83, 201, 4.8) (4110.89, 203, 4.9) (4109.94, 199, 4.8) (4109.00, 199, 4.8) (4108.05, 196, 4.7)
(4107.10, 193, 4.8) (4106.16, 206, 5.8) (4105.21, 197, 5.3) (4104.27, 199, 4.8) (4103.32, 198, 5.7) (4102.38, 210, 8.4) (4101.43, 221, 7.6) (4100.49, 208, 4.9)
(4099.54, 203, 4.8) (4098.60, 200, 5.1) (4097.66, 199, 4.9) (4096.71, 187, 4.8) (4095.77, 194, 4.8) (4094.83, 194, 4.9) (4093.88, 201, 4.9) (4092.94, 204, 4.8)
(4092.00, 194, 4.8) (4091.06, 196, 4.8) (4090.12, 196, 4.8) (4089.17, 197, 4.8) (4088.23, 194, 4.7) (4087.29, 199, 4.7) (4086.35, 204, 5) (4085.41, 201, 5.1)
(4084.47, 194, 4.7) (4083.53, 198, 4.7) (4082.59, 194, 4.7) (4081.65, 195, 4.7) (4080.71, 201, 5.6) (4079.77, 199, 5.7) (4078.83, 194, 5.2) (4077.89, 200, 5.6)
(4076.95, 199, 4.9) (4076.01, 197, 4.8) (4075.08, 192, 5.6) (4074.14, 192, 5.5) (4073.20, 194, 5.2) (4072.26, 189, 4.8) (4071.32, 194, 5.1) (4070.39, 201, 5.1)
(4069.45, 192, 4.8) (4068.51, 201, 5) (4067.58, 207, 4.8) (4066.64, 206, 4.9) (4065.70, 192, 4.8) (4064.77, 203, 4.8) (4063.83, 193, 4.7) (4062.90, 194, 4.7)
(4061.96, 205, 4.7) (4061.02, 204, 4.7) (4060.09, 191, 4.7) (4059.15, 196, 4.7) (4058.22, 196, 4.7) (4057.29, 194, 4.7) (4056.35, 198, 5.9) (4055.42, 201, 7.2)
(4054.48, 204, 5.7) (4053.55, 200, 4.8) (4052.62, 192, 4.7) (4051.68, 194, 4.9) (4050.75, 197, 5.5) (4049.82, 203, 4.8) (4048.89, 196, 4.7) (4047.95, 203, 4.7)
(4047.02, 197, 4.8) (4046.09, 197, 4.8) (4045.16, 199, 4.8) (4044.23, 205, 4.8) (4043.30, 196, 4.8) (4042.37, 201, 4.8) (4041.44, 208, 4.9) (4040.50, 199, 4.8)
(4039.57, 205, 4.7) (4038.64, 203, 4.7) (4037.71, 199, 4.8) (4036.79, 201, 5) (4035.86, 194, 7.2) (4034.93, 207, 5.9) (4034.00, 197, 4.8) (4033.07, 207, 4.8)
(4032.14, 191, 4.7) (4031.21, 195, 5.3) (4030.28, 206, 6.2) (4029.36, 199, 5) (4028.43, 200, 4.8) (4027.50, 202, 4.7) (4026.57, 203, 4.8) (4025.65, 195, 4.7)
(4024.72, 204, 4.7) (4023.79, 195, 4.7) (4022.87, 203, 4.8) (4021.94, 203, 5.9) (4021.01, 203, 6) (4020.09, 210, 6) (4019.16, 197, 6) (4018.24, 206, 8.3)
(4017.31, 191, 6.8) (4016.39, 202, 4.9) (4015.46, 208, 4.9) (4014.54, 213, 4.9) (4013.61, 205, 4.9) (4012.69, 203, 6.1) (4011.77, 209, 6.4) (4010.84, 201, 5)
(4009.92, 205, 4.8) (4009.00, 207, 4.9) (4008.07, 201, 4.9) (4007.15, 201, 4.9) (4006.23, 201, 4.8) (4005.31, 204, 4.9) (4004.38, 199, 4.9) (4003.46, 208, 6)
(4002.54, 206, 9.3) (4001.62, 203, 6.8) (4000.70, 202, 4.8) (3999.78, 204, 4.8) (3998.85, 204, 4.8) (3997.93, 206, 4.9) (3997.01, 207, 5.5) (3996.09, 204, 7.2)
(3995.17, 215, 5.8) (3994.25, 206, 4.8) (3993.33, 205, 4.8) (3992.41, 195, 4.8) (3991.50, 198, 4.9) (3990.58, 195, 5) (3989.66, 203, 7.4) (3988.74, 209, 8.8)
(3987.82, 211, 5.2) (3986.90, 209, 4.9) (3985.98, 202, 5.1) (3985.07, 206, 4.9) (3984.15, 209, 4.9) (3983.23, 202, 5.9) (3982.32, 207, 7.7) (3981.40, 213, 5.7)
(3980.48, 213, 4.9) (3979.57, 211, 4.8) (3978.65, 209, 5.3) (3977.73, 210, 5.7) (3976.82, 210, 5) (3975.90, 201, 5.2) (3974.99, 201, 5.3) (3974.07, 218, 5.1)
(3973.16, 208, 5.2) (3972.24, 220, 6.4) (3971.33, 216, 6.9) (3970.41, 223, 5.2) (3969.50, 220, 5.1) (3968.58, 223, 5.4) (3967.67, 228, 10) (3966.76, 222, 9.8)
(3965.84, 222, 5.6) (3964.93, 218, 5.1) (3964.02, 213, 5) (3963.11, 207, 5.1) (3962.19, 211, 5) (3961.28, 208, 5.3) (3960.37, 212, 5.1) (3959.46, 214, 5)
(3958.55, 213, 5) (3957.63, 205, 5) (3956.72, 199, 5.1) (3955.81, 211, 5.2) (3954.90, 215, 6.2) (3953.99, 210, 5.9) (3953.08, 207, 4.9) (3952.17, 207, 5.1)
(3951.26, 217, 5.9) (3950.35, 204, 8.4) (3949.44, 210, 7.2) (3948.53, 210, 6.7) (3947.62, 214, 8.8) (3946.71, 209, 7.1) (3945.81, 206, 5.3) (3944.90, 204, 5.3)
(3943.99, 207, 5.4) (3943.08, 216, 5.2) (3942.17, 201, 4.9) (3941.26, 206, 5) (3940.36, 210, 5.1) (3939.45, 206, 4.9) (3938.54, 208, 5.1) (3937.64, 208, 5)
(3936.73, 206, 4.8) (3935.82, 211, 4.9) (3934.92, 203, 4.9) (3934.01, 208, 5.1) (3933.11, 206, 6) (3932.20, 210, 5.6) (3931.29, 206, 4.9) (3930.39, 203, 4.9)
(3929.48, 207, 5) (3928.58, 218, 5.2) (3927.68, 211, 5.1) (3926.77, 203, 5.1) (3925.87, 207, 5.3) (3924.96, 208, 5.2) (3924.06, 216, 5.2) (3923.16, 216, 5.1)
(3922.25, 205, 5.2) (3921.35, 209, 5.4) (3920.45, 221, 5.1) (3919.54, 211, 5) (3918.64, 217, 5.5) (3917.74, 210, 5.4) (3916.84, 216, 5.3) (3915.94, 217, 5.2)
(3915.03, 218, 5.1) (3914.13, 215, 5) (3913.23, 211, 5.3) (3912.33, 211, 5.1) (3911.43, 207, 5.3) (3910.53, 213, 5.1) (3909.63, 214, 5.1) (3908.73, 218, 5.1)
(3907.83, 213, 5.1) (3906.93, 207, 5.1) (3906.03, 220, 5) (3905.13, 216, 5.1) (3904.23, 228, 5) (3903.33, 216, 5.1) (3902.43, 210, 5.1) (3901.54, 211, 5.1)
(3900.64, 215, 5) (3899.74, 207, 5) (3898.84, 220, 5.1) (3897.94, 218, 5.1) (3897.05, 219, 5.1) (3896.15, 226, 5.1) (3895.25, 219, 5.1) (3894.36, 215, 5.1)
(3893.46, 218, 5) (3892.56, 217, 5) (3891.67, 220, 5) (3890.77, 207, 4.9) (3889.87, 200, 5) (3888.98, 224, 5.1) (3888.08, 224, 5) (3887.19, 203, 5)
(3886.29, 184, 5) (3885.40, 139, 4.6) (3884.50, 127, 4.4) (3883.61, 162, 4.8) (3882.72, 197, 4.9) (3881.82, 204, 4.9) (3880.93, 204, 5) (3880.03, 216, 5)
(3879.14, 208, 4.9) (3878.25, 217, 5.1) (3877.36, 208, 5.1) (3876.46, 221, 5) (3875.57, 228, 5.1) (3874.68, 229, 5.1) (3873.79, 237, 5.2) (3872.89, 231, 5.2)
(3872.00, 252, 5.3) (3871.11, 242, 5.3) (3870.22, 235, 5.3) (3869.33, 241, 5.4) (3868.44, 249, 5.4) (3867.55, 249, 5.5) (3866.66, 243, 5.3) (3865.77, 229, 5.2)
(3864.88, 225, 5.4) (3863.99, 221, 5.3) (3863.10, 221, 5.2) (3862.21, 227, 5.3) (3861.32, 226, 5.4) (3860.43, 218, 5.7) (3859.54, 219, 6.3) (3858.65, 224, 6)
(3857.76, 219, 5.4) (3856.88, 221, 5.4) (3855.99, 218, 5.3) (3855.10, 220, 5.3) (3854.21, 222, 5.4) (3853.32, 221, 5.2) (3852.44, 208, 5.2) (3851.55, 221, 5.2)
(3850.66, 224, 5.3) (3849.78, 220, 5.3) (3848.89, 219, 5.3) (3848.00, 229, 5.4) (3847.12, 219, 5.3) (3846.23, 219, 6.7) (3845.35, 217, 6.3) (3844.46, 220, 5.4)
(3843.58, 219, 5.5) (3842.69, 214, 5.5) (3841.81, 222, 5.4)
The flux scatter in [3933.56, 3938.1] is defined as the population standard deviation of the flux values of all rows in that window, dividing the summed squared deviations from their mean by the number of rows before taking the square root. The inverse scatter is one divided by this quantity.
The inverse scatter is 0.4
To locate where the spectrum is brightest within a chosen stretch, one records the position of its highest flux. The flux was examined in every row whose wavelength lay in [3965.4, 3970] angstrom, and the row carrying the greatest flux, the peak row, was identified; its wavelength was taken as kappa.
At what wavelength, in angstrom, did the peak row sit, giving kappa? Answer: 3967.67 angstrom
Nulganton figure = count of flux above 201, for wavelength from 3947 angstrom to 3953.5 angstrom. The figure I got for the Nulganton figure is 7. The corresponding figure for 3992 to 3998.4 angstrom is 6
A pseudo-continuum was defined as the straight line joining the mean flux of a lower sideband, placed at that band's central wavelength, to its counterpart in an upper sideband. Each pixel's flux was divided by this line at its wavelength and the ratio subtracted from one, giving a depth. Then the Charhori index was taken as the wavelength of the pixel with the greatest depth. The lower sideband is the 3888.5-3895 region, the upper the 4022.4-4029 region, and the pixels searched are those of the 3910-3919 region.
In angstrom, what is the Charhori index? 3911.43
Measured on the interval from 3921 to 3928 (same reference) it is 3926.77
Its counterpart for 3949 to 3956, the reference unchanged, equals 3950.35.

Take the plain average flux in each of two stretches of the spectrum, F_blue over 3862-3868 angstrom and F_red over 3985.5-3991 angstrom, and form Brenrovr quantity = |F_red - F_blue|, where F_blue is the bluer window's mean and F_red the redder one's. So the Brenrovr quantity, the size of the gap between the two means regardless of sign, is 26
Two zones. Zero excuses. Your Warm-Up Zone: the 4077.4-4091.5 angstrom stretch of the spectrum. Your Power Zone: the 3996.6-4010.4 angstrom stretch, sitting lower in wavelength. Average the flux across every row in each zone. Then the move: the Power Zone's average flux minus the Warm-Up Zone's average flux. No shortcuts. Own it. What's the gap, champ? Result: 6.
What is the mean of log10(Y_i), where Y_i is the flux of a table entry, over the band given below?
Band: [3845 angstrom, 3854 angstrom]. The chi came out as 2.34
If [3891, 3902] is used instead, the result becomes 2.34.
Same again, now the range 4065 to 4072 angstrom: 2.30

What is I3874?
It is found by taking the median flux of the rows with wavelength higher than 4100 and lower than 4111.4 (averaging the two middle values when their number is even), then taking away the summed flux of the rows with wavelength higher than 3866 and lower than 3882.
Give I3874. -3915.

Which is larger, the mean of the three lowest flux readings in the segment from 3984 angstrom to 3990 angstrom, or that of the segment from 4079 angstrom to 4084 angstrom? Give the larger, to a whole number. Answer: 204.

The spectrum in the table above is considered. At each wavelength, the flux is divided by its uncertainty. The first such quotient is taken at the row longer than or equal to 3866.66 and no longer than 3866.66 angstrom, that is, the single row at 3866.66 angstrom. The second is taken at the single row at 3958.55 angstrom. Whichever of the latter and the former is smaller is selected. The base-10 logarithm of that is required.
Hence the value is 1.63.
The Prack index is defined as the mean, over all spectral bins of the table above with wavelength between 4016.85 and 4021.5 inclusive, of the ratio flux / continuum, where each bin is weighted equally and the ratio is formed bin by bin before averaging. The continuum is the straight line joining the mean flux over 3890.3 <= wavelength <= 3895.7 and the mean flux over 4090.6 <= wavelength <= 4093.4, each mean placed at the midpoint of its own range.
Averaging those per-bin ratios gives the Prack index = 0.98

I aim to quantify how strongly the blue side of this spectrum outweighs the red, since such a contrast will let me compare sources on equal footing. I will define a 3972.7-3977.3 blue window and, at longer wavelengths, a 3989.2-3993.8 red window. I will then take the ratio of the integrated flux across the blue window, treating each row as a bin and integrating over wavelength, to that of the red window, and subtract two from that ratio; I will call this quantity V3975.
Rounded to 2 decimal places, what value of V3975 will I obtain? -0.96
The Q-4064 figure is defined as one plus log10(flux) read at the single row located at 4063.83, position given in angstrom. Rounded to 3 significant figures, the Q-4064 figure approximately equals 3.29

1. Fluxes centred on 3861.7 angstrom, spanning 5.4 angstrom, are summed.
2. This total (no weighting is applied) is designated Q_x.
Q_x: 1332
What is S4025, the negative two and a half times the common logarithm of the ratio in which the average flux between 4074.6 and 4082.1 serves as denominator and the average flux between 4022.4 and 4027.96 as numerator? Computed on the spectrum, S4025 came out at -0.02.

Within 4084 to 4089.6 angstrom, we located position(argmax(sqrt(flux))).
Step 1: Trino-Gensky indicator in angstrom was 4086.35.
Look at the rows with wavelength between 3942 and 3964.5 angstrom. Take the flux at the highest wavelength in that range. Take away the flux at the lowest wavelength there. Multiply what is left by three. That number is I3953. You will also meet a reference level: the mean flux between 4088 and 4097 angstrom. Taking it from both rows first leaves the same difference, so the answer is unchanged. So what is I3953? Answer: 36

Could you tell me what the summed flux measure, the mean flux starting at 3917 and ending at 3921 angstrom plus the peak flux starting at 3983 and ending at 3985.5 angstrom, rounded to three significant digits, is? 424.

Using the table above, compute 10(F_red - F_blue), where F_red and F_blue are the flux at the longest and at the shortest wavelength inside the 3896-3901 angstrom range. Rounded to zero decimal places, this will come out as -110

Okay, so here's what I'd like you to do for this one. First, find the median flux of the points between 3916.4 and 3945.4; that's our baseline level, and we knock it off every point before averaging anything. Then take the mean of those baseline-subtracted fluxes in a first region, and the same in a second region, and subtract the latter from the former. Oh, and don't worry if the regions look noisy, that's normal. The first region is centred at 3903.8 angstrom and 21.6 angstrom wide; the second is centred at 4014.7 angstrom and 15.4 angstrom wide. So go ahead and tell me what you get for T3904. 11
